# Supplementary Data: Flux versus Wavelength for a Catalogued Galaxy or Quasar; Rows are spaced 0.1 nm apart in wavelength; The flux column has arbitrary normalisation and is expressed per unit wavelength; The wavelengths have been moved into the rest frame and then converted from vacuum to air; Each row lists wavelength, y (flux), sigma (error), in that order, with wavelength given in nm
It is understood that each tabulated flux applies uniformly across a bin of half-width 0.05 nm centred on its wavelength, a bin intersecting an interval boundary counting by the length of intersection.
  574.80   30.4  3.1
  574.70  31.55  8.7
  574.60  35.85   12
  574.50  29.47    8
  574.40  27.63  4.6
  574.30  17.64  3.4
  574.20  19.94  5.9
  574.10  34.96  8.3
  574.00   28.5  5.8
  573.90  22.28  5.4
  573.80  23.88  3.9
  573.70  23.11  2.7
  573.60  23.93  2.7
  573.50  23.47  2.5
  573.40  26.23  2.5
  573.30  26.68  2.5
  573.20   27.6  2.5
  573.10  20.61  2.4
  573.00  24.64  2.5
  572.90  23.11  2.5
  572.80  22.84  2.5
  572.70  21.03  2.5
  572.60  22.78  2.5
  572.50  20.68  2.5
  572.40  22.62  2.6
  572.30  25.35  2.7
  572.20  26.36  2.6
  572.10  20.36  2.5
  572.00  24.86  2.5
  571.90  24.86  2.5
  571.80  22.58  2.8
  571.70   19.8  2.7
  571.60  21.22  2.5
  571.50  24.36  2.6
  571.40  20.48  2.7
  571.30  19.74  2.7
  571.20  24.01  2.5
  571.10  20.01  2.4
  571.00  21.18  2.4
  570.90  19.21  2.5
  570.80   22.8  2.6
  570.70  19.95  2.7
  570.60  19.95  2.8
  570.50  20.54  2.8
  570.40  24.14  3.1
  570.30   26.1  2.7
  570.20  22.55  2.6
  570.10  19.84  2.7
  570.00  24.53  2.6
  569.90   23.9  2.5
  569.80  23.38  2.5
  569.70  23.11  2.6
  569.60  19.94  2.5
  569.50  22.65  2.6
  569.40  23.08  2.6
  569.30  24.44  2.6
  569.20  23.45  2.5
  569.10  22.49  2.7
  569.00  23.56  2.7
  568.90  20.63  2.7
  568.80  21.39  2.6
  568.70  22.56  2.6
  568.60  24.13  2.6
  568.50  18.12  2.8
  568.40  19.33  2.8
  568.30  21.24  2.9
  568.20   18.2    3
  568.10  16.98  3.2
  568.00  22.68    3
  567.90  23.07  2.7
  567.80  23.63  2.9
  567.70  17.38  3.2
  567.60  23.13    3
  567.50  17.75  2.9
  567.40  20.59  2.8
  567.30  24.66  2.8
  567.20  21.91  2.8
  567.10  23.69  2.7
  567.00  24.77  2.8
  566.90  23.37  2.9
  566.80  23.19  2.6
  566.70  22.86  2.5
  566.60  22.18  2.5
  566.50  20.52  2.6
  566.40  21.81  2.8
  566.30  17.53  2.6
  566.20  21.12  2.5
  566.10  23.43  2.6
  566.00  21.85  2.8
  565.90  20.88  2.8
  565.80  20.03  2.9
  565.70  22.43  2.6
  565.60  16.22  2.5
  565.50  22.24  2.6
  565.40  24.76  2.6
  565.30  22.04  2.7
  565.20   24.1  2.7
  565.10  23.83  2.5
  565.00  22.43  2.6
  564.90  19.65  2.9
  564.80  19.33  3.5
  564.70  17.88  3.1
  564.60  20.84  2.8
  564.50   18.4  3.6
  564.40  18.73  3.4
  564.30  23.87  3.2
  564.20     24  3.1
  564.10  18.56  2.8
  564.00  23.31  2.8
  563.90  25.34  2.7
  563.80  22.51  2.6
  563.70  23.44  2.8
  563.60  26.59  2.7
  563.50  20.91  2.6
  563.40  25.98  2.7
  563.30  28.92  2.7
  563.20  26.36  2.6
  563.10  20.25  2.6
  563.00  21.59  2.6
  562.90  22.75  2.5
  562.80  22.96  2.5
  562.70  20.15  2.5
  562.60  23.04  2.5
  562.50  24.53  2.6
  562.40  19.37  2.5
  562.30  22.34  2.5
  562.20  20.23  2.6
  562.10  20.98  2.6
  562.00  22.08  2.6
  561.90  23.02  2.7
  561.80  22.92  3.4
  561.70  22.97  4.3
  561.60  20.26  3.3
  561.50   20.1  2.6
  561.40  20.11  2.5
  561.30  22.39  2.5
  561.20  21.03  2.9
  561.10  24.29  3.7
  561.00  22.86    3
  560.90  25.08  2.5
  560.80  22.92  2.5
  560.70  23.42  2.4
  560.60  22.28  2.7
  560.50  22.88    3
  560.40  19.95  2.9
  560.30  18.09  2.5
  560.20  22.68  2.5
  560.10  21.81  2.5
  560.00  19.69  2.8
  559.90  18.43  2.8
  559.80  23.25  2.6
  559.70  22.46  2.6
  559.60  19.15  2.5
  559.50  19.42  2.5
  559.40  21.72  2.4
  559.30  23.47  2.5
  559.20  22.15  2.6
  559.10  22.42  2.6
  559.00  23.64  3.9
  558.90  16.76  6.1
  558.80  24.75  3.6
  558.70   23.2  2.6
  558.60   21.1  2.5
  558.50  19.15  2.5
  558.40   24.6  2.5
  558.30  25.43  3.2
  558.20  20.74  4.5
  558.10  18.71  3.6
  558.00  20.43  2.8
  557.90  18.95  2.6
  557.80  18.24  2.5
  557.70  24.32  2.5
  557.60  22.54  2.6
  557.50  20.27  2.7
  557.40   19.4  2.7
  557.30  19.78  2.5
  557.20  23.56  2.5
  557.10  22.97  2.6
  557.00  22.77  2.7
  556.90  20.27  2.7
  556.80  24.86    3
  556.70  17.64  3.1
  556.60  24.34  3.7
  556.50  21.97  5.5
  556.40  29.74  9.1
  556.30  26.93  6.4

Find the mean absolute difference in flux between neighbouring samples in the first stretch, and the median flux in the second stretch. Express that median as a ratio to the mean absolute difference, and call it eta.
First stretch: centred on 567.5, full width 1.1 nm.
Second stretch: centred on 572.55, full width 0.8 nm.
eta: 7.4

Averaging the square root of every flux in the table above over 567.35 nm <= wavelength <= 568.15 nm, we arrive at 4.53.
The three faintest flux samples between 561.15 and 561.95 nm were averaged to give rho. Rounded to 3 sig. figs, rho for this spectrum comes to 20.2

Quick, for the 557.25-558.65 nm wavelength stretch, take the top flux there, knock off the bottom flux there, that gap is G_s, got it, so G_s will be 7.2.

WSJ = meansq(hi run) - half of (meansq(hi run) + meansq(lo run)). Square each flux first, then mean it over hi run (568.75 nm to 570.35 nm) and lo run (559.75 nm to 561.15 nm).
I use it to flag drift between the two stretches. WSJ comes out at 18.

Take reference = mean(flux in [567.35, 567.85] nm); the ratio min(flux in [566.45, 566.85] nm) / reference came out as 1.00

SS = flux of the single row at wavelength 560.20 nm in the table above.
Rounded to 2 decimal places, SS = 22.68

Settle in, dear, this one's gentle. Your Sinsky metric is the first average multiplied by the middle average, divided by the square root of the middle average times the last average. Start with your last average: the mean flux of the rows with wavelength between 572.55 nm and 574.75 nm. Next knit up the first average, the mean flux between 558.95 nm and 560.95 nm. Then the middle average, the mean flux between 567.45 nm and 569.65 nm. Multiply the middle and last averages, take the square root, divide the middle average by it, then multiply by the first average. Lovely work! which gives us 20.0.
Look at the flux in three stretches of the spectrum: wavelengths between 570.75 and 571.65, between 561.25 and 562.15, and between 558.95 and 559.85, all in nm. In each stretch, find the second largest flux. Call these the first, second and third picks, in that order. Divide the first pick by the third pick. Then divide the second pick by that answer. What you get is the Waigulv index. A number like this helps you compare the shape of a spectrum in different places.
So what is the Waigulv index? 22.5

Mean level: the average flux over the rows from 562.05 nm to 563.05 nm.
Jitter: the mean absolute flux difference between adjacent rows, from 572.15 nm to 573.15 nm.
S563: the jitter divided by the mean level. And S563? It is 0.088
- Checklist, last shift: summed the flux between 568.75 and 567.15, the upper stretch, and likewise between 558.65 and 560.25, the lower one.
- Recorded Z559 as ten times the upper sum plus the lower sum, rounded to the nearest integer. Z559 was 3699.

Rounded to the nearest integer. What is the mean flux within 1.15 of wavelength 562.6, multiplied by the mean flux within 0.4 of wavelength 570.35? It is 504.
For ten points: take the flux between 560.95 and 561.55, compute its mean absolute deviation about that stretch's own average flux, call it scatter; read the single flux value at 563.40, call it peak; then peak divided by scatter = 19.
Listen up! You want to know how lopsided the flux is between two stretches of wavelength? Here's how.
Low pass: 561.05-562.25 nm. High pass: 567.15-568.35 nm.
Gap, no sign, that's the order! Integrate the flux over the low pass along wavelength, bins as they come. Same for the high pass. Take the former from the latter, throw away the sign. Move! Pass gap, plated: 0.9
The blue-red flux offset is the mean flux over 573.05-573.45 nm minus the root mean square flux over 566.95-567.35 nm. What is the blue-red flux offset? 1.5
